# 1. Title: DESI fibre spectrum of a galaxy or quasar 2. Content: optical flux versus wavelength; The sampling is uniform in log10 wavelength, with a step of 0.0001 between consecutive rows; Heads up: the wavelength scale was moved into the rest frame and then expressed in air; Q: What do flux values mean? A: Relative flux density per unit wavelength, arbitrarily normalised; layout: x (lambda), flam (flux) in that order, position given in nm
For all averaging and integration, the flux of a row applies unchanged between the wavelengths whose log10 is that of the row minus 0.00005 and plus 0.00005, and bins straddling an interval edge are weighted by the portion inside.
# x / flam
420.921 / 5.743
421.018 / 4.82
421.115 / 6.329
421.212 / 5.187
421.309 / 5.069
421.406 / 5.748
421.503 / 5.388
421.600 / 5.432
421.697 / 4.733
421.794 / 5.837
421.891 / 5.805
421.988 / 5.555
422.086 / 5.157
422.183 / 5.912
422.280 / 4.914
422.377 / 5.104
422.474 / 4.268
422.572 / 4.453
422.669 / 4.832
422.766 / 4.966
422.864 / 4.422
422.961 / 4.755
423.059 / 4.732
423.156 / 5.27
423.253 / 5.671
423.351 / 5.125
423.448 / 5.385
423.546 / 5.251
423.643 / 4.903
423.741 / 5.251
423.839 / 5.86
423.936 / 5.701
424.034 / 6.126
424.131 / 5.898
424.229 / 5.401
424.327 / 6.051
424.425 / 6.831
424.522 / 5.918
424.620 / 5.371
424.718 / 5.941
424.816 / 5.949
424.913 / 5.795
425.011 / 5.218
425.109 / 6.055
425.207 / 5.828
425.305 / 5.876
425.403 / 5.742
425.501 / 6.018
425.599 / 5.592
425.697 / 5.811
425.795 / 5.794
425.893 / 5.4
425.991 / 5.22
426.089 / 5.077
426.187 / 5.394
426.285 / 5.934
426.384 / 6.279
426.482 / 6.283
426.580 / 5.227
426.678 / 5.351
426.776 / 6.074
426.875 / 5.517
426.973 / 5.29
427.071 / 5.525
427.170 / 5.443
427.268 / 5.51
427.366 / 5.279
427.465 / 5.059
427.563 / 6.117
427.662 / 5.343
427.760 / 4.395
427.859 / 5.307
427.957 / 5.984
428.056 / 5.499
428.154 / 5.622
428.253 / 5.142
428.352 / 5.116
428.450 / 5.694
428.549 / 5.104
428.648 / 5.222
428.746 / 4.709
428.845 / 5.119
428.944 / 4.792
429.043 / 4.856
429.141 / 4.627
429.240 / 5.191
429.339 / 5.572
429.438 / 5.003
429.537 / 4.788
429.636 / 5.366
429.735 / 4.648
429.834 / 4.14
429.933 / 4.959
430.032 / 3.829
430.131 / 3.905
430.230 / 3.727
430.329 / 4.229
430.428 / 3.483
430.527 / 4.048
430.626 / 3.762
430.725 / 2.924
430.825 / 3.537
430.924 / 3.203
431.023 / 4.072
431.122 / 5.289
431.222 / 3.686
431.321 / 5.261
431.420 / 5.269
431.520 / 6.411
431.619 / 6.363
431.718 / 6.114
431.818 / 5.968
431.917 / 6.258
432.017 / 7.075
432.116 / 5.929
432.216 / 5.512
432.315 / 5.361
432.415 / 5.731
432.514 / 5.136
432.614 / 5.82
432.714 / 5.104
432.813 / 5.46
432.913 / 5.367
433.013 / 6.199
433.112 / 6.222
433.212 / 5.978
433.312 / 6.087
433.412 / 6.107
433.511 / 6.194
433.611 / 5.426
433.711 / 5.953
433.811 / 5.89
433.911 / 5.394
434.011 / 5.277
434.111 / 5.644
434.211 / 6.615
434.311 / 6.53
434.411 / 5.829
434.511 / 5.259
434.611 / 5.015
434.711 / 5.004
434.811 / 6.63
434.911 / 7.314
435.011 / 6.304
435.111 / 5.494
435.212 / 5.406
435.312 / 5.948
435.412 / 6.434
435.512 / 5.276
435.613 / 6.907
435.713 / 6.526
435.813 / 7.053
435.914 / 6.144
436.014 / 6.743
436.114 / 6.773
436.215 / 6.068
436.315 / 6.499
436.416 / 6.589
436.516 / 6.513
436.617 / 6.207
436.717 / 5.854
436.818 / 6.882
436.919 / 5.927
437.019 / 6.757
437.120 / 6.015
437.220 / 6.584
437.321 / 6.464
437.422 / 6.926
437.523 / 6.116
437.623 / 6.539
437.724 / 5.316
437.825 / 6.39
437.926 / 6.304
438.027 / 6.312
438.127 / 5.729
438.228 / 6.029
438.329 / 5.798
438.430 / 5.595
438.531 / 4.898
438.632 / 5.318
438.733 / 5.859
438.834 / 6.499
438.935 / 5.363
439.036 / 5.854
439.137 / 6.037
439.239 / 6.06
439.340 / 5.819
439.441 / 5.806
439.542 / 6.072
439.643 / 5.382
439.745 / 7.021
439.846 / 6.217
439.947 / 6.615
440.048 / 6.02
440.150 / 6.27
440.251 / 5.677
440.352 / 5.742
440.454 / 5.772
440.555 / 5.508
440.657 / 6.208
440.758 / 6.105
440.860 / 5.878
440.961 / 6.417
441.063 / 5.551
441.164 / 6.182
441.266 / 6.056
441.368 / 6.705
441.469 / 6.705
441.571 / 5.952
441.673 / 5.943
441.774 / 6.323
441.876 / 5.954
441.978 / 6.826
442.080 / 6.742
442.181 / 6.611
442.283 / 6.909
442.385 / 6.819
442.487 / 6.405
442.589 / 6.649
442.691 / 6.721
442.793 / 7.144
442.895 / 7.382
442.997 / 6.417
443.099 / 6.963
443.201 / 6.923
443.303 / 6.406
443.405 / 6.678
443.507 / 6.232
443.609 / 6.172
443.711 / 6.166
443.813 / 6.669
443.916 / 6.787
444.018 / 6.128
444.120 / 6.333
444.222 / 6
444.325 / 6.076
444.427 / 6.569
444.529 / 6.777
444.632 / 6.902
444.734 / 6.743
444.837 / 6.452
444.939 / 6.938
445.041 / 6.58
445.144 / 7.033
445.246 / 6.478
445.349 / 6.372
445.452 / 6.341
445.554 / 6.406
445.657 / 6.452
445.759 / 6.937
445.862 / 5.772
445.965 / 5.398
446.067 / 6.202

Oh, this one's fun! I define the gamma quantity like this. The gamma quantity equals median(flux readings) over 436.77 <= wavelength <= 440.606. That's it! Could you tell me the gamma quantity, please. 6.0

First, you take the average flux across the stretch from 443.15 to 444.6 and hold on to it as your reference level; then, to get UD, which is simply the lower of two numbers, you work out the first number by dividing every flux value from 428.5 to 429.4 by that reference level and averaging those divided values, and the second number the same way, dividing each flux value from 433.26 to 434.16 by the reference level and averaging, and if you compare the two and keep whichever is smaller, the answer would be 0.78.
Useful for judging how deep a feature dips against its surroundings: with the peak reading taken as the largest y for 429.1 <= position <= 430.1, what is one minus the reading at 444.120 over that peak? -0.14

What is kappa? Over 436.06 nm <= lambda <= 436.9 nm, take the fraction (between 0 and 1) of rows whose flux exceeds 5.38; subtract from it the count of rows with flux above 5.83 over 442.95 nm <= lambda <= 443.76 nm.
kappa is -7.0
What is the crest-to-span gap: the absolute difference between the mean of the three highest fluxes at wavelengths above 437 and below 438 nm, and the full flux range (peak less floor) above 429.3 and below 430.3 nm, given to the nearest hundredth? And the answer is 4.91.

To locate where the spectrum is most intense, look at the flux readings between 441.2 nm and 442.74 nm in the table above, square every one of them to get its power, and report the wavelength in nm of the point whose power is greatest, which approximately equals 442.283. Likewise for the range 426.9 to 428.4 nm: 427.563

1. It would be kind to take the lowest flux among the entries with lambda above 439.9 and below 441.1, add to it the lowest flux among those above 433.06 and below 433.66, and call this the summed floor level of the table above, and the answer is 10.9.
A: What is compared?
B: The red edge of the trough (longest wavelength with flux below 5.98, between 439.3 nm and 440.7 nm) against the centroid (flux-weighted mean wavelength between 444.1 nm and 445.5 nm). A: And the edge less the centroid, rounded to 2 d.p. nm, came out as -4.24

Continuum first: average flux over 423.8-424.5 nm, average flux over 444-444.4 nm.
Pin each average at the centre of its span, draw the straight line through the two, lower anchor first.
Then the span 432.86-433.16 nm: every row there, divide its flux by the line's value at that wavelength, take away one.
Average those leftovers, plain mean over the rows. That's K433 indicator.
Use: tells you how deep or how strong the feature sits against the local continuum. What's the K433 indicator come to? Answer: -0.02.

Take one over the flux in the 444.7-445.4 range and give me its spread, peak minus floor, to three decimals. 0.015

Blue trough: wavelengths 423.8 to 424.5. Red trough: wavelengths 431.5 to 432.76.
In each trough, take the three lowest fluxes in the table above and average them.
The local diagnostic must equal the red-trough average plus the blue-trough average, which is 10.9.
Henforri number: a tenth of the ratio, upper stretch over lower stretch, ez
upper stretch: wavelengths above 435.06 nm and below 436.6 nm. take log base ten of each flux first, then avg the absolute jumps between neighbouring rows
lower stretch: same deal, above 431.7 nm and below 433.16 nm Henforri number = 0.11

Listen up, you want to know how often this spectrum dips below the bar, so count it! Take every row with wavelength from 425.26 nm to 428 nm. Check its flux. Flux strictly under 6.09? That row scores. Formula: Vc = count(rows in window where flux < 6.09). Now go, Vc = 25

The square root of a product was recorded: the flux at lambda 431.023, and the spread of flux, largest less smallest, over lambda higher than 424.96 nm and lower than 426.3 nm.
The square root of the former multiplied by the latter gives 2.0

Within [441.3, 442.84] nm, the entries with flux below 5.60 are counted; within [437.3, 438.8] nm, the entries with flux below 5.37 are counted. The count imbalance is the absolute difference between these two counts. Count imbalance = 3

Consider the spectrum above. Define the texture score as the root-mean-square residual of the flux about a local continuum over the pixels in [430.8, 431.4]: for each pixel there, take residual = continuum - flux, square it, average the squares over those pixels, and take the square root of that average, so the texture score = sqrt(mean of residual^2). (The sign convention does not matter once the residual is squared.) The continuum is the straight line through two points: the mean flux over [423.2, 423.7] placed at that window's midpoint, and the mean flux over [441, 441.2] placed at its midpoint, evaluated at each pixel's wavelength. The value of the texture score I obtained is 1.6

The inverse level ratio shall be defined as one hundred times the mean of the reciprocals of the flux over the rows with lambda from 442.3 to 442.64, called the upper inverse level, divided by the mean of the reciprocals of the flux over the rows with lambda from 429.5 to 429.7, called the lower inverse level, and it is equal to 76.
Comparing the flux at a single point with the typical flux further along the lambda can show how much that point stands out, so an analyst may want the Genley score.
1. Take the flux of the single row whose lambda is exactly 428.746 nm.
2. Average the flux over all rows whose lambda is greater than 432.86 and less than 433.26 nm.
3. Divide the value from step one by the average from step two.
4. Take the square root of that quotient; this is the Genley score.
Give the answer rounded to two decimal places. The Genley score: 0.89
